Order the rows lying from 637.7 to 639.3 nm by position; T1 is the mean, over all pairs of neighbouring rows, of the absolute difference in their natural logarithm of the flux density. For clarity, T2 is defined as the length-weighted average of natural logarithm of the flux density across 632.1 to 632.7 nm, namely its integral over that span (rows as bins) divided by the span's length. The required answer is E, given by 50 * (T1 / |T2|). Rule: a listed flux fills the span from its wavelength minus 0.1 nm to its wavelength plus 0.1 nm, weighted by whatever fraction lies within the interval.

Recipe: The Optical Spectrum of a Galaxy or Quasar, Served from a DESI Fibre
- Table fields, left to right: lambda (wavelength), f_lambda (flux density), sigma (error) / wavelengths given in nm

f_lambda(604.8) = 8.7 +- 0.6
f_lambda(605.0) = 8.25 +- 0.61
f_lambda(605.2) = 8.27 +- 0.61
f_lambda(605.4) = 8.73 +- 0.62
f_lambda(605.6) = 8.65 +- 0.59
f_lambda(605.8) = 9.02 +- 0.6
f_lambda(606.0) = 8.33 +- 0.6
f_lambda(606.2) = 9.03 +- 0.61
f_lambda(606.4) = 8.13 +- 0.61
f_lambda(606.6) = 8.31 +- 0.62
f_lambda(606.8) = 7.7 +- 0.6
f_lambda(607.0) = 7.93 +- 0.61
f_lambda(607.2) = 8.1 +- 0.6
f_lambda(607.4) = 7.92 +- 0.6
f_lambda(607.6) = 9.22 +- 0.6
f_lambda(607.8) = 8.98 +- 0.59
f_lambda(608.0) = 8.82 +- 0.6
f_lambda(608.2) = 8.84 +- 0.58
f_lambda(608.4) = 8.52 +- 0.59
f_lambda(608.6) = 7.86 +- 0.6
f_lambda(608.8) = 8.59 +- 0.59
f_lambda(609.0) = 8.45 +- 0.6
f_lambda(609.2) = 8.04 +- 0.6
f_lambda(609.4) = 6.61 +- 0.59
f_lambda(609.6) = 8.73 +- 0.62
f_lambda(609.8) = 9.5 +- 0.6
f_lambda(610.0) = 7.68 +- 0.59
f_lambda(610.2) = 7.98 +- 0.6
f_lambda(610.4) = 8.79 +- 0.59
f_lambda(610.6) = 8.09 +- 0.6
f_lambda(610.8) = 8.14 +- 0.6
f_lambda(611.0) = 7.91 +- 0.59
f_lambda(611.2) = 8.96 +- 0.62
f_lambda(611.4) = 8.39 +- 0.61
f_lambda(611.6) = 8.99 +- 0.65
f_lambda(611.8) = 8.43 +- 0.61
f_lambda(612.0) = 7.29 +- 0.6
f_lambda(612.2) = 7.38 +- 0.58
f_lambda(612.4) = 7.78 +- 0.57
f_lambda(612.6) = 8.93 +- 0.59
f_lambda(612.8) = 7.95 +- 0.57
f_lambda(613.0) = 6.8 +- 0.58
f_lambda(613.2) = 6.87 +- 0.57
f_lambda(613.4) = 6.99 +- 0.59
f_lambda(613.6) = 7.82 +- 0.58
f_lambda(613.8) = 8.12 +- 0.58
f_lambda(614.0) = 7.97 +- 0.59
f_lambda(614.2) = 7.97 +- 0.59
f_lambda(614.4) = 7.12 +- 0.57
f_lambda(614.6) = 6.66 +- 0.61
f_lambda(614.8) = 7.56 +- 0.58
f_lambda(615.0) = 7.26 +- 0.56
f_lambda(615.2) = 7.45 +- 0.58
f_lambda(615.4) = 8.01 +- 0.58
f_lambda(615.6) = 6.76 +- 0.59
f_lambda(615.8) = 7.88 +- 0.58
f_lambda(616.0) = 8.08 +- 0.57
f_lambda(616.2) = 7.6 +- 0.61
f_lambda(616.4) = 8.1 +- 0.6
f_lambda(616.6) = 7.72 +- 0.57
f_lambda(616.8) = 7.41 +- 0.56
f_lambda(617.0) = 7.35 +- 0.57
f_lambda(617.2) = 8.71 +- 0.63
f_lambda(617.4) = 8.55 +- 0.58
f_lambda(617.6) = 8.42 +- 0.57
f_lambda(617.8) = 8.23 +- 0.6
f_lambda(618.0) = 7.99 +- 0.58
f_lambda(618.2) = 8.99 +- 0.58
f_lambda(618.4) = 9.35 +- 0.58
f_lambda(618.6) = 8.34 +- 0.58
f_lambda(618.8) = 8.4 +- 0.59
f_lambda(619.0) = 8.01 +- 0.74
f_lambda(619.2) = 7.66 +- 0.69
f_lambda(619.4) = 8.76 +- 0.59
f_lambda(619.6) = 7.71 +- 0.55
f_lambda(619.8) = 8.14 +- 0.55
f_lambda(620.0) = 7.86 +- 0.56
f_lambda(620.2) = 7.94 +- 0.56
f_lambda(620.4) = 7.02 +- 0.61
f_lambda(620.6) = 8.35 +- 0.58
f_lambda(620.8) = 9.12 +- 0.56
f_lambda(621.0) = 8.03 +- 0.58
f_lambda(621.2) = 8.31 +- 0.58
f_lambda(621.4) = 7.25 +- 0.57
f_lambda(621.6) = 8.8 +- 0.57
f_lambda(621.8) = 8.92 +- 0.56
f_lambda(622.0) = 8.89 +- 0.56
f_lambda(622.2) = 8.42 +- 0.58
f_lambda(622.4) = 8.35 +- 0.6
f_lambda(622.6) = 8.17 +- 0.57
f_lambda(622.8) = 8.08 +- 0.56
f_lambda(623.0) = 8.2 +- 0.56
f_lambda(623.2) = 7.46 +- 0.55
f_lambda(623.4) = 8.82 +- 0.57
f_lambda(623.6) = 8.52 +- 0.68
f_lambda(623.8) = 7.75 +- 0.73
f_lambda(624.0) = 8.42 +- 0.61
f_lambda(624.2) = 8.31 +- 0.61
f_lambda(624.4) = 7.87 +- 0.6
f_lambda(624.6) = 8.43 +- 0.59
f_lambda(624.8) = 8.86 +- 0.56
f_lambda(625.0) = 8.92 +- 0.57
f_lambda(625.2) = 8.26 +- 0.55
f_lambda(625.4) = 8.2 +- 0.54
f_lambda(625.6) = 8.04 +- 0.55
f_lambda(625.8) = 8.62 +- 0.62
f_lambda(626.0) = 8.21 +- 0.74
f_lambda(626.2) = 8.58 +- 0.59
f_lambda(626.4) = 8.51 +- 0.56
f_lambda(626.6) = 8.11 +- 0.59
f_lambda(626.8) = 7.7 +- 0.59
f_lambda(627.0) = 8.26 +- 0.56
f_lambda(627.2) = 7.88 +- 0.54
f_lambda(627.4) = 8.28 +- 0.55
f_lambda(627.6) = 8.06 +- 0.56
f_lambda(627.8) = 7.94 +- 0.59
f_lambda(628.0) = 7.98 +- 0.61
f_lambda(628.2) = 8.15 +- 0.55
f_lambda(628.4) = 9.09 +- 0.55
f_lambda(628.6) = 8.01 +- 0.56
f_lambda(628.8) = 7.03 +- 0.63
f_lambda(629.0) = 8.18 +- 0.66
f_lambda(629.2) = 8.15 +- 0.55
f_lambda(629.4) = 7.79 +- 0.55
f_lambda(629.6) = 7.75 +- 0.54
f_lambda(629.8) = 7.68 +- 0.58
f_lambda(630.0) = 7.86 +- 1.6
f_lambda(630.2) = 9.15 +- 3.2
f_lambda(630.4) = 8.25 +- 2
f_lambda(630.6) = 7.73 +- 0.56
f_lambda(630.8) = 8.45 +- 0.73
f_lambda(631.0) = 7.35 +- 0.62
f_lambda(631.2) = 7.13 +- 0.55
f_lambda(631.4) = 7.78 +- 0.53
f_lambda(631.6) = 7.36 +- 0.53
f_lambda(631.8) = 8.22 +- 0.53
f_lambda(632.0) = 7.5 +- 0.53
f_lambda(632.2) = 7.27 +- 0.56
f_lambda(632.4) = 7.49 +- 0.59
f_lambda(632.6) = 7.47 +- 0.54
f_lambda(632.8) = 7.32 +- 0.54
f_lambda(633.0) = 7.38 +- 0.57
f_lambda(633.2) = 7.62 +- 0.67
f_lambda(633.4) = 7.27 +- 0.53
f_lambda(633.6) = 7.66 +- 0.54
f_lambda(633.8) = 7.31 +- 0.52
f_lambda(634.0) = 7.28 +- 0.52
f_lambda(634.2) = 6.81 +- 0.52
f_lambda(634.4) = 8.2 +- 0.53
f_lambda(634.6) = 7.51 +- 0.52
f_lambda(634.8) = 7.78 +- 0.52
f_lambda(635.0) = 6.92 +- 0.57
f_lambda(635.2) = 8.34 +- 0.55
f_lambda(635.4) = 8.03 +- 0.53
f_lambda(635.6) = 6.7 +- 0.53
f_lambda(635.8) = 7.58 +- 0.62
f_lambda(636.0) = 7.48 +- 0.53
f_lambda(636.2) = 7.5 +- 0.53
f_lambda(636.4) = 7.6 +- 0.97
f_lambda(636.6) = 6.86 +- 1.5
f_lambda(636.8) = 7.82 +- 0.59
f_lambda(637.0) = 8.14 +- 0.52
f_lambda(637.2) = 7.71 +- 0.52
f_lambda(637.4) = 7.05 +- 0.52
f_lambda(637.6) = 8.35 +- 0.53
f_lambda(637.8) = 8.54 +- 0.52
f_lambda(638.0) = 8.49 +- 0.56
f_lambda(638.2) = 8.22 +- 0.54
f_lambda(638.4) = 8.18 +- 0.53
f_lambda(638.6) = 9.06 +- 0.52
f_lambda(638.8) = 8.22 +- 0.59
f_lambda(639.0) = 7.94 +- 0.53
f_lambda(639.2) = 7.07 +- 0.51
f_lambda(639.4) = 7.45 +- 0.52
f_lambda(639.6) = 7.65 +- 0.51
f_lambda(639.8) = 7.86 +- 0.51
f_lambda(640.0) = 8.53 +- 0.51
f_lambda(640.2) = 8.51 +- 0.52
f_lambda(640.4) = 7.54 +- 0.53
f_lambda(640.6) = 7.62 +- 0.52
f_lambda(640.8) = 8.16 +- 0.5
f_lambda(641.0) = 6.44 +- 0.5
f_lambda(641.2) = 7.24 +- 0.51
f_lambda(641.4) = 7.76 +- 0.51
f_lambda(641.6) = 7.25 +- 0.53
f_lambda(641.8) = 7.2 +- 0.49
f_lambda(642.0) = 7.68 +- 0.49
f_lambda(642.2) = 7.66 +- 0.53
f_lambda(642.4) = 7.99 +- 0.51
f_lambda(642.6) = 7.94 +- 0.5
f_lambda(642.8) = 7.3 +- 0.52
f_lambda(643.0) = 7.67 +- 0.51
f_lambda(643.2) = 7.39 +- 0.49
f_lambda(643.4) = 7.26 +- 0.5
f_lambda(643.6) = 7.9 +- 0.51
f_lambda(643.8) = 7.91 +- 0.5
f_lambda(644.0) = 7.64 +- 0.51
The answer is 1.4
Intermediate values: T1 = 0.056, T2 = 2.00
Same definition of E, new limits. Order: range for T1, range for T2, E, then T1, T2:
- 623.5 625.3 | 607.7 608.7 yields 1.3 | 0.056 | 2.15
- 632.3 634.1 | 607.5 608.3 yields 0.6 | 0.027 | 2.19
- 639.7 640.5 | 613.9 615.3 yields 1.7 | 0.068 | 2.00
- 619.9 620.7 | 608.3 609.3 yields 2.4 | 0.102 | 2.11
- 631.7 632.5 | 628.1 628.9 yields 1.2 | 0.051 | 2.08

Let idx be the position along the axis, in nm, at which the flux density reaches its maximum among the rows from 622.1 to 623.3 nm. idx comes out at 622.2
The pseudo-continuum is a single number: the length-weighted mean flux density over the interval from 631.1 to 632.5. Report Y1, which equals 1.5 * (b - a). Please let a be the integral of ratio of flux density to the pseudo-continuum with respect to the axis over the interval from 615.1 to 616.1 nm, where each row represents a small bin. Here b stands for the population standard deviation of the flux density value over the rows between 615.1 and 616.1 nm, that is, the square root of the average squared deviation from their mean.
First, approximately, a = 1.01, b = 0.49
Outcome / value -0.8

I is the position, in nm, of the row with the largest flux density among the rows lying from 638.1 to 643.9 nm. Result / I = 638.6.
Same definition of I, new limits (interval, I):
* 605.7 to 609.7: 607.6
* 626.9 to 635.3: 630.2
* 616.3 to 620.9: 618.4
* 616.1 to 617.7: 617.2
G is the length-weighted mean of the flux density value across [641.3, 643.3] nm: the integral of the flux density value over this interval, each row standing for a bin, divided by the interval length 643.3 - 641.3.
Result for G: 7.6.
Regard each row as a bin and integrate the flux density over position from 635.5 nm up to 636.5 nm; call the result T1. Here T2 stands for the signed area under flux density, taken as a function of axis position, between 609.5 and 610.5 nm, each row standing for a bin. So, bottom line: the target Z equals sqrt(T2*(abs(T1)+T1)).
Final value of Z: 11.2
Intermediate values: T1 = 7.4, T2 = 8.5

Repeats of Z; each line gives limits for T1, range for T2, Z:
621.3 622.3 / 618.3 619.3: 11.9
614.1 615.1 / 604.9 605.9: 11.2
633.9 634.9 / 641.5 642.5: 10.7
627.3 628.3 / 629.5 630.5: 11.5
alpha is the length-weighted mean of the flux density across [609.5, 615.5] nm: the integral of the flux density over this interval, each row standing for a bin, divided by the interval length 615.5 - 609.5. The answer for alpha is 7.92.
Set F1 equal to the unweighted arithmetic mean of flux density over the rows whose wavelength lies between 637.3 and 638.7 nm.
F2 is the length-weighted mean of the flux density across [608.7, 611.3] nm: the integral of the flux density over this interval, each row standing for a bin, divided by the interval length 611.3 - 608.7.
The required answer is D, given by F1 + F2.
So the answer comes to 16.5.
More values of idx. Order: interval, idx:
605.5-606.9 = 606.2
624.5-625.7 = 625.0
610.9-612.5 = 611.6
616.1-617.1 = 616.4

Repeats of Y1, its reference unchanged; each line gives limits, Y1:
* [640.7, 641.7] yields -0.6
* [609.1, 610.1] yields -0.2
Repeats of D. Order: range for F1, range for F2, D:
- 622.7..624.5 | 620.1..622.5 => 16.4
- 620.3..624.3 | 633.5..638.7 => 16.0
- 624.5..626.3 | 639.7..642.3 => 16.1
